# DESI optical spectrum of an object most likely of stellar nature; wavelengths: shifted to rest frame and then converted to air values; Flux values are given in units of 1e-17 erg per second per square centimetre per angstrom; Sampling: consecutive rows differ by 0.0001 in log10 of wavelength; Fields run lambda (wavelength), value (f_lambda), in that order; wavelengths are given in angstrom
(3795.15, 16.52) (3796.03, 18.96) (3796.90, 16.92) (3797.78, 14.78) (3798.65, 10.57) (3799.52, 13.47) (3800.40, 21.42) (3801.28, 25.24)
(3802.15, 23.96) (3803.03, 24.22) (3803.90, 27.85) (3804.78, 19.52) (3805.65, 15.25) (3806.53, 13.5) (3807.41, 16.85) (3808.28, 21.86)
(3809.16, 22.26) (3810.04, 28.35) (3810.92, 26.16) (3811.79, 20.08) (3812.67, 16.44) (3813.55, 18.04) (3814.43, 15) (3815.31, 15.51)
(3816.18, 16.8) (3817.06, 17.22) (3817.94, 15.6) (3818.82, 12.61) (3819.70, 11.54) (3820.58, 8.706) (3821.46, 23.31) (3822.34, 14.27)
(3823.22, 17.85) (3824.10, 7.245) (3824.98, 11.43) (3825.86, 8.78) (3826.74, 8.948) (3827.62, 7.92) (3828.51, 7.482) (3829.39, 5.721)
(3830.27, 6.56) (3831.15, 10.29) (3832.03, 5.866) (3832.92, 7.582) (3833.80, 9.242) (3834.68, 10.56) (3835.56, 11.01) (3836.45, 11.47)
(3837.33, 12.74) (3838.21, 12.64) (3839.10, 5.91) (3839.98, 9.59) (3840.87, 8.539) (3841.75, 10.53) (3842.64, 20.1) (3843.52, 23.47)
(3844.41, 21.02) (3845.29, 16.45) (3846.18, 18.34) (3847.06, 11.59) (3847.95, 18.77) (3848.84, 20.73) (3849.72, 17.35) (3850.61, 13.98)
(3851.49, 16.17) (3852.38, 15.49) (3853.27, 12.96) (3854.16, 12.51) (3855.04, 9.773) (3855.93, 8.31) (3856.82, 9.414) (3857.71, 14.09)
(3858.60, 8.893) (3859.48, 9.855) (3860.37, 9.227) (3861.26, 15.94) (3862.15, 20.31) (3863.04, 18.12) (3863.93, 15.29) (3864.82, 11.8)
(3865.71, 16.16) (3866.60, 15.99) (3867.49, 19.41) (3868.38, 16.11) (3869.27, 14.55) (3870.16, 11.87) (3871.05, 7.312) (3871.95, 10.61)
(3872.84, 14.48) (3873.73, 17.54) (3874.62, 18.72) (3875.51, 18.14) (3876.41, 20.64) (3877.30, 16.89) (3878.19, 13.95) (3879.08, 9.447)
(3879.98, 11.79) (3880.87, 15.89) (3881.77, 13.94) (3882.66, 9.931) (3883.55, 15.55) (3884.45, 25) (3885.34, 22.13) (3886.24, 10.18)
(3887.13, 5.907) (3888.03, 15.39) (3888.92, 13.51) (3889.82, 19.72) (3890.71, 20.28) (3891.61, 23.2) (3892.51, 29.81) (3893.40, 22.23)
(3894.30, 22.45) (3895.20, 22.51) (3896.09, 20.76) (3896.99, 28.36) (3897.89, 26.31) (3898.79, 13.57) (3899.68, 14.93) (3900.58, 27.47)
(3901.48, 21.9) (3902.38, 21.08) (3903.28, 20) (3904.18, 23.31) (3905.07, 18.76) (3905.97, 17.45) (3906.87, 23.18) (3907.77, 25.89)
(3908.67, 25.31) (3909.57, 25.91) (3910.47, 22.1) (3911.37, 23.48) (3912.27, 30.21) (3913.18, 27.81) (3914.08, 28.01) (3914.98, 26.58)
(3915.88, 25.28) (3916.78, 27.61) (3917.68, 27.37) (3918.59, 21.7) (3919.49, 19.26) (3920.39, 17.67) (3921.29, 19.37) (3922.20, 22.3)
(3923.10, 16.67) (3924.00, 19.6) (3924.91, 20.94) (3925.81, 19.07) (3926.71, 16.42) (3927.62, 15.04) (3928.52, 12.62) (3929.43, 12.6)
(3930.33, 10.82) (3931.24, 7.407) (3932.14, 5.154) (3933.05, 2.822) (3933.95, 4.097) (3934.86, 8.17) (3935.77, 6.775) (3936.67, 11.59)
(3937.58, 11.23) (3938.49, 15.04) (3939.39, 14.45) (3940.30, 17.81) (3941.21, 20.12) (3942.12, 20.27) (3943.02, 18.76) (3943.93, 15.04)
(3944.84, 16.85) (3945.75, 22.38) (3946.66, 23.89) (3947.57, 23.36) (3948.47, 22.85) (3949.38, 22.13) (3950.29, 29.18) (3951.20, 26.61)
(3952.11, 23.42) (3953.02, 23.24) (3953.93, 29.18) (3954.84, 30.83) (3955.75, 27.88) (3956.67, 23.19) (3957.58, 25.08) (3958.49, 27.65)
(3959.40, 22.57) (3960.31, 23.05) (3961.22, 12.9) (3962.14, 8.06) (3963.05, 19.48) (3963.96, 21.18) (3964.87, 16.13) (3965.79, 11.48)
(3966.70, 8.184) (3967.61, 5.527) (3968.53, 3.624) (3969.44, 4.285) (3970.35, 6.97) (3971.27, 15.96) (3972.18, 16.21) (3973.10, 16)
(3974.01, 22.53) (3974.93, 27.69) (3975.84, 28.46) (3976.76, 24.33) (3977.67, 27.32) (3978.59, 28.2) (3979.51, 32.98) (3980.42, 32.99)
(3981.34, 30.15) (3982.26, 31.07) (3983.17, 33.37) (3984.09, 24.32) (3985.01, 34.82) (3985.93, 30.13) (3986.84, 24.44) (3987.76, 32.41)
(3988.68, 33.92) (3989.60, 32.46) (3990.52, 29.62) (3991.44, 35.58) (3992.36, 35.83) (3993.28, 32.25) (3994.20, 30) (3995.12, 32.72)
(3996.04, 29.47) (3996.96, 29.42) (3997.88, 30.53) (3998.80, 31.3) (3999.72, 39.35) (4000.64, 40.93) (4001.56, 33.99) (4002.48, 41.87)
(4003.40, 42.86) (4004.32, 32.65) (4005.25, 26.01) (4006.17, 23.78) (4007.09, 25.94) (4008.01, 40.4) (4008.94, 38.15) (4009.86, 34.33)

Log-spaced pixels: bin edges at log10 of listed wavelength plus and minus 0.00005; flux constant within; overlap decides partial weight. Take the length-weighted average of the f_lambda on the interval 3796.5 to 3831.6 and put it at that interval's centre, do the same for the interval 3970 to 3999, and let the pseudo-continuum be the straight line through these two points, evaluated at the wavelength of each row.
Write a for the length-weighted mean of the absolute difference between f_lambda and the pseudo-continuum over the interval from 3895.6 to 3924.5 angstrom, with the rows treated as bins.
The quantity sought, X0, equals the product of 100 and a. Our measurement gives 364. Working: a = 3.6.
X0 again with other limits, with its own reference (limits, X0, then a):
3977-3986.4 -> 333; 3.3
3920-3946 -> 1011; 10.1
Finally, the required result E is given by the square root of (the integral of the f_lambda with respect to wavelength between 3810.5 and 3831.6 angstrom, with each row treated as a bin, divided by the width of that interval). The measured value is 3.7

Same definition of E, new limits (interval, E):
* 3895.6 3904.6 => 4.7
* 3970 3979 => 4.6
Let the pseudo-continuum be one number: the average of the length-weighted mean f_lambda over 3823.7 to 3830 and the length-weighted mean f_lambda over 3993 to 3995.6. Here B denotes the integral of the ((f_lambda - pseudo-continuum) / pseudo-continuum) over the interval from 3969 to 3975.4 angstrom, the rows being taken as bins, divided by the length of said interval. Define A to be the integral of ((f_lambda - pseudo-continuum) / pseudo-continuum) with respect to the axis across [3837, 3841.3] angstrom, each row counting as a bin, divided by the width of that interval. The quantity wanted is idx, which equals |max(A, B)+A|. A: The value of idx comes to 0.7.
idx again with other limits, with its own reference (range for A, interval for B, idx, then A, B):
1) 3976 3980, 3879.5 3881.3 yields 0.8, 0.4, -0.31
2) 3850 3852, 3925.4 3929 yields 0.4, -0.2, -0.21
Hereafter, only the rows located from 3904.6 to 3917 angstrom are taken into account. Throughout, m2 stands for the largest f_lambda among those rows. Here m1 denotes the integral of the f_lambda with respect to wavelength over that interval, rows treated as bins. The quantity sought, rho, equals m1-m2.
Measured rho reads 277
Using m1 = 307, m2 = 30.21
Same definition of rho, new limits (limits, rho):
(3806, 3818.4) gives 205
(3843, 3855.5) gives 181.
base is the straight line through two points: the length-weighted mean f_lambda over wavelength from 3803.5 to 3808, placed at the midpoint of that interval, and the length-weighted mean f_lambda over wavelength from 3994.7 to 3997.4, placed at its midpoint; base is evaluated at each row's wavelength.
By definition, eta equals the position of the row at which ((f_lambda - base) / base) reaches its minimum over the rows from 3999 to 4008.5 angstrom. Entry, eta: 4006.17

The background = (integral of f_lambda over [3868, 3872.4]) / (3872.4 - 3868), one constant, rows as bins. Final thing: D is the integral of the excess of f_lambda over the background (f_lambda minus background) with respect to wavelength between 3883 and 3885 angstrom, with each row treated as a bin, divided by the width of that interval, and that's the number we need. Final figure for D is 7.8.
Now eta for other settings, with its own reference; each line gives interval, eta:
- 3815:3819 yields 3818.82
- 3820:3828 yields 3824.10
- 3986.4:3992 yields 3986.84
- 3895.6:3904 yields 3898.79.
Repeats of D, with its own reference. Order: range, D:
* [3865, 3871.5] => 2.4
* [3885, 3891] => 3.0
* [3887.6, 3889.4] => 2.5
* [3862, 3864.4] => 5.5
